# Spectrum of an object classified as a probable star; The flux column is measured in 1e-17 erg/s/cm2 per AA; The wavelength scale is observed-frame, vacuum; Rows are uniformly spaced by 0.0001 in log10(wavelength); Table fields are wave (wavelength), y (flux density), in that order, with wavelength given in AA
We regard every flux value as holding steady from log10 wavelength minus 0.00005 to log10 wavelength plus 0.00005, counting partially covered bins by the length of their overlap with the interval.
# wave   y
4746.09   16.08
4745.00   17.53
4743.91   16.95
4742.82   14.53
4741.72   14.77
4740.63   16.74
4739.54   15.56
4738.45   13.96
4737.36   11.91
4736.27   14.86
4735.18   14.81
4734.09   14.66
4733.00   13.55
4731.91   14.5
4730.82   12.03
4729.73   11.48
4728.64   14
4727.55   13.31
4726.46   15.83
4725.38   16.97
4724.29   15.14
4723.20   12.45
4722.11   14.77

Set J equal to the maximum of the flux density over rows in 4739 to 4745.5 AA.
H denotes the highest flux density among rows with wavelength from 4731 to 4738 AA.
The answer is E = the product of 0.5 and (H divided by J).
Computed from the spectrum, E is 0.42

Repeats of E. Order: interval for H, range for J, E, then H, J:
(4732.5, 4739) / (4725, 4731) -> 0.44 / 14.86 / 16.97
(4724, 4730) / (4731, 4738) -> 0.57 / 16.97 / 14.86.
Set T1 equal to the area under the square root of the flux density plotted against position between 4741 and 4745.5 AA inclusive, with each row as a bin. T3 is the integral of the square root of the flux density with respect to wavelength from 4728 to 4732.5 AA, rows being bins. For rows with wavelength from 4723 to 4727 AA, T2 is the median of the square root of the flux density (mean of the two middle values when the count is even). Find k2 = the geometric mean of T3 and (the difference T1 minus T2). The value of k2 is 15.1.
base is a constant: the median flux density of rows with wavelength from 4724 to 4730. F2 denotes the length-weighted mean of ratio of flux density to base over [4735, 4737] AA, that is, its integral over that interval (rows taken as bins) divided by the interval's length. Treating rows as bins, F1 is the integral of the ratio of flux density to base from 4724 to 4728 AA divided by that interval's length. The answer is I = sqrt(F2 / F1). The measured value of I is 0.97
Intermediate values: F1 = 1.06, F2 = 1.00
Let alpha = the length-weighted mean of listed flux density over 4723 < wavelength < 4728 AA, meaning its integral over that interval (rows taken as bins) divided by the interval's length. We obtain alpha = 14.9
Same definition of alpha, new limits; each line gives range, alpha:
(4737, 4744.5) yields 15.0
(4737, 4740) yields 13.9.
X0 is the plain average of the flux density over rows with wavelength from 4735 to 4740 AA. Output 14.2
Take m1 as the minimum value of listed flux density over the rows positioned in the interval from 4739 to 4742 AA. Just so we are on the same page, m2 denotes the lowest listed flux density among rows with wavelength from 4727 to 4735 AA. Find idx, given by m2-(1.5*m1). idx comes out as -10.7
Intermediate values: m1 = 14.77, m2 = 11.48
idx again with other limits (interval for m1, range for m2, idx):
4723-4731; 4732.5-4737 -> -3.7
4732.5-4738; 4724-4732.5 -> -6.4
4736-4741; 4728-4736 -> -6.4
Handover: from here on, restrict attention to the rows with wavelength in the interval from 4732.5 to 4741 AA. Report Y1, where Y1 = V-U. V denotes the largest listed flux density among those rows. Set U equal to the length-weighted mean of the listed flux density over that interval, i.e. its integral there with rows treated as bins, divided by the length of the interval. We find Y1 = 2.3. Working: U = 14.5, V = 16.74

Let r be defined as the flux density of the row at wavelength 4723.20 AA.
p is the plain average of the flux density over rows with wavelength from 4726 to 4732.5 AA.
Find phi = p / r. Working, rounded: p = 13.5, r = 12.45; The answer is 1.09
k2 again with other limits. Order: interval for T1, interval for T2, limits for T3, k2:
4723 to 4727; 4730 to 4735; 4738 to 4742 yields 13.7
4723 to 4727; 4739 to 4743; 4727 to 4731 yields 13.0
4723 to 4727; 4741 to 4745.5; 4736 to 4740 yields 13.2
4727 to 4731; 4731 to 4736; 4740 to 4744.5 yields 13.7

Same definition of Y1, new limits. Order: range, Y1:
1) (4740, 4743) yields 1.3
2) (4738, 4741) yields 1.3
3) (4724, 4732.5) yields 2.8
